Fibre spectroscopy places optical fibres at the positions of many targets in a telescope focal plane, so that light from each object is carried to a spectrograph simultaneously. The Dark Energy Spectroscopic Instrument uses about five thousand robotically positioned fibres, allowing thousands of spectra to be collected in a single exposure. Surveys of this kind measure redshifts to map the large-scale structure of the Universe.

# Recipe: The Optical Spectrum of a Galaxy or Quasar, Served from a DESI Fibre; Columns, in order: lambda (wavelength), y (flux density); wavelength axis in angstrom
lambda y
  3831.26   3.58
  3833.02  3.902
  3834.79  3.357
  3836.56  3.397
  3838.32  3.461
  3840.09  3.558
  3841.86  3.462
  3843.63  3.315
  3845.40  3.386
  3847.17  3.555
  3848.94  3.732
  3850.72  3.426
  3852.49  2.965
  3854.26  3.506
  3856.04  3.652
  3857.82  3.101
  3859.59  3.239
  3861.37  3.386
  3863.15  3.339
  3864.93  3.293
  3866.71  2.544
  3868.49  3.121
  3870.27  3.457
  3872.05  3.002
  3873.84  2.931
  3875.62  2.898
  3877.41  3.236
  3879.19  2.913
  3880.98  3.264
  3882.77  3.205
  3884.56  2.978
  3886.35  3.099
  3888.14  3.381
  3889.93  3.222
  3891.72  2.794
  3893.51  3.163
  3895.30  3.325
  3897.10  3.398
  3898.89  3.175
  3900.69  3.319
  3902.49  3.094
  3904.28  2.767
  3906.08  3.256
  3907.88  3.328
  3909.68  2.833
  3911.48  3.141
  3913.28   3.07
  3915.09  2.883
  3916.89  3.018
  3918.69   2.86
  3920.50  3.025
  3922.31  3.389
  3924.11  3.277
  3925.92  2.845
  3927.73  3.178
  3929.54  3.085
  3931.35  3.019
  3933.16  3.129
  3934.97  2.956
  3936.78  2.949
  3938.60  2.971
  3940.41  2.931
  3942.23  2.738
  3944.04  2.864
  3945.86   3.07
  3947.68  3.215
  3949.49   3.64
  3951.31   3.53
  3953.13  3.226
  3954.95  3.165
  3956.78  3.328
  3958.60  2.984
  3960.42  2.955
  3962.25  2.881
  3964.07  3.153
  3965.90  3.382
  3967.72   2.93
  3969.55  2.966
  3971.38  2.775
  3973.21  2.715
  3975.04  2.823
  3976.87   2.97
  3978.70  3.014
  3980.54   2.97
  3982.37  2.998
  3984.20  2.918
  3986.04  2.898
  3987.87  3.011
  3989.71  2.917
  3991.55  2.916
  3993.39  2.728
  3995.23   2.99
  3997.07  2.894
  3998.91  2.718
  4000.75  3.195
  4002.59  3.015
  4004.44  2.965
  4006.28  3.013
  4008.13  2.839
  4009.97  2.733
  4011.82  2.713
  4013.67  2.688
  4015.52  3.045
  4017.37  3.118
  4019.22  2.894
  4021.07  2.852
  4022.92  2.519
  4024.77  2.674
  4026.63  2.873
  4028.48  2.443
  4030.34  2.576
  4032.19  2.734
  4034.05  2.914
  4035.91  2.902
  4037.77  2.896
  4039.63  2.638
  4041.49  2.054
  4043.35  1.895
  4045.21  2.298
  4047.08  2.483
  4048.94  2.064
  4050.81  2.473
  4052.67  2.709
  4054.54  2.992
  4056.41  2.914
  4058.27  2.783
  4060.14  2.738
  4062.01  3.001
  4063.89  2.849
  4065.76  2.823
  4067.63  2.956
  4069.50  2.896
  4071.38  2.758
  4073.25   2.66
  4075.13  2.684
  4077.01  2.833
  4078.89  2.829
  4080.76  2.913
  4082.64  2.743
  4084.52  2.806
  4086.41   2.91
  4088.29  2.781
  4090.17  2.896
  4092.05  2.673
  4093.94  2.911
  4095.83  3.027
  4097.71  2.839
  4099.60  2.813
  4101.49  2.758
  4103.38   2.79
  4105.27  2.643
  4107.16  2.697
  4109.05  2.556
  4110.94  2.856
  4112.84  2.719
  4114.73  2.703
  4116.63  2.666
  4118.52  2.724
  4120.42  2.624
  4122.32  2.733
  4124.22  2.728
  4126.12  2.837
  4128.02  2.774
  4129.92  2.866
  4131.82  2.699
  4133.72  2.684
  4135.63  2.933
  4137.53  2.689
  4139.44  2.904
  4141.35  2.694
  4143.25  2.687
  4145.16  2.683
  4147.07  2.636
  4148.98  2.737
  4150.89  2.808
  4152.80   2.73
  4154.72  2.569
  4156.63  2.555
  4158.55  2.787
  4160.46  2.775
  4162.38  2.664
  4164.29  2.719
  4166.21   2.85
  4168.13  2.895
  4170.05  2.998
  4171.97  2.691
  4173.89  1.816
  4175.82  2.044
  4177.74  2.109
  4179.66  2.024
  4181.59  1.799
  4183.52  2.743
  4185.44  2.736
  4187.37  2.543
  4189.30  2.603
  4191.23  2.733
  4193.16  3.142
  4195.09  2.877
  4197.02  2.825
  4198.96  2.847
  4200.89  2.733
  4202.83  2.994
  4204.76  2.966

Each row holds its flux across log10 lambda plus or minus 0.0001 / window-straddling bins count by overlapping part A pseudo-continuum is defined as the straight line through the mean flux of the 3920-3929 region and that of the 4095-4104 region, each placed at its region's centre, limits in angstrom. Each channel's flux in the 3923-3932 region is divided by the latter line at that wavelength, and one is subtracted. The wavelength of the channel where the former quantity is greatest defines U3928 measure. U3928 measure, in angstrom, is 3924.11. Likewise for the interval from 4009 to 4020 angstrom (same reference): 4017.37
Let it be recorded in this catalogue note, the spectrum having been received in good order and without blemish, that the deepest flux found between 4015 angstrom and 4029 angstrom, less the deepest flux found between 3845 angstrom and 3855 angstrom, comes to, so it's -0.52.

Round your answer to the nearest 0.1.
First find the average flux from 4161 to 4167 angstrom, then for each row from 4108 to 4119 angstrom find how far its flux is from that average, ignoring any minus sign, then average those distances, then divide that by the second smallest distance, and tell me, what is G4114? 3.1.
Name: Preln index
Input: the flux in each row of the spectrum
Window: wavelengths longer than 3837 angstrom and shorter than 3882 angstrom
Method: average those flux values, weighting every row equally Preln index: 3.27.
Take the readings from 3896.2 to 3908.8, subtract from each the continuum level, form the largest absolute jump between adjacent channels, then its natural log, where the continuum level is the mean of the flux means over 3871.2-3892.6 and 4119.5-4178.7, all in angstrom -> -0.72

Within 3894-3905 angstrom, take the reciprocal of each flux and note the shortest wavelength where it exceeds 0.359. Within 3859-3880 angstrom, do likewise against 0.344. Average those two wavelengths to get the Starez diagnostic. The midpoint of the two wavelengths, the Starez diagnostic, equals 3885.5 angstrom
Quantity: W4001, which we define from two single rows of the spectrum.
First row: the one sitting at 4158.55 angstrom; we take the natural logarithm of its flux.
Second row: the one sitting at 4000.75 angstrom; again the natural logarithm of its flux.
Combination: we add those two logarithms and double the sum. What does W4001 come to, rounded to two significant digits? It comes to 4.4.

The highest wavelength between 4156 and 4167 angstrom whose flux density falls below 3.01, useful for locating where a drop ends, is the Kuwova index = 4166.21 angstrom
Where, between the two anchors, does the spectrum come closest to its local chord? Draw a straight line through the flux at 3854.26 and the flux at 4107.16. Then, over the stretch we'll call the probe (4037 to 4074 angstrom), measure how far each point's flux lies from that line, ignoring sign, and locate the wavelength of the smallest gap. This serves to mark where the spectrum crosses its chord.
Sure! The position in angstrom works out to 4065.76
